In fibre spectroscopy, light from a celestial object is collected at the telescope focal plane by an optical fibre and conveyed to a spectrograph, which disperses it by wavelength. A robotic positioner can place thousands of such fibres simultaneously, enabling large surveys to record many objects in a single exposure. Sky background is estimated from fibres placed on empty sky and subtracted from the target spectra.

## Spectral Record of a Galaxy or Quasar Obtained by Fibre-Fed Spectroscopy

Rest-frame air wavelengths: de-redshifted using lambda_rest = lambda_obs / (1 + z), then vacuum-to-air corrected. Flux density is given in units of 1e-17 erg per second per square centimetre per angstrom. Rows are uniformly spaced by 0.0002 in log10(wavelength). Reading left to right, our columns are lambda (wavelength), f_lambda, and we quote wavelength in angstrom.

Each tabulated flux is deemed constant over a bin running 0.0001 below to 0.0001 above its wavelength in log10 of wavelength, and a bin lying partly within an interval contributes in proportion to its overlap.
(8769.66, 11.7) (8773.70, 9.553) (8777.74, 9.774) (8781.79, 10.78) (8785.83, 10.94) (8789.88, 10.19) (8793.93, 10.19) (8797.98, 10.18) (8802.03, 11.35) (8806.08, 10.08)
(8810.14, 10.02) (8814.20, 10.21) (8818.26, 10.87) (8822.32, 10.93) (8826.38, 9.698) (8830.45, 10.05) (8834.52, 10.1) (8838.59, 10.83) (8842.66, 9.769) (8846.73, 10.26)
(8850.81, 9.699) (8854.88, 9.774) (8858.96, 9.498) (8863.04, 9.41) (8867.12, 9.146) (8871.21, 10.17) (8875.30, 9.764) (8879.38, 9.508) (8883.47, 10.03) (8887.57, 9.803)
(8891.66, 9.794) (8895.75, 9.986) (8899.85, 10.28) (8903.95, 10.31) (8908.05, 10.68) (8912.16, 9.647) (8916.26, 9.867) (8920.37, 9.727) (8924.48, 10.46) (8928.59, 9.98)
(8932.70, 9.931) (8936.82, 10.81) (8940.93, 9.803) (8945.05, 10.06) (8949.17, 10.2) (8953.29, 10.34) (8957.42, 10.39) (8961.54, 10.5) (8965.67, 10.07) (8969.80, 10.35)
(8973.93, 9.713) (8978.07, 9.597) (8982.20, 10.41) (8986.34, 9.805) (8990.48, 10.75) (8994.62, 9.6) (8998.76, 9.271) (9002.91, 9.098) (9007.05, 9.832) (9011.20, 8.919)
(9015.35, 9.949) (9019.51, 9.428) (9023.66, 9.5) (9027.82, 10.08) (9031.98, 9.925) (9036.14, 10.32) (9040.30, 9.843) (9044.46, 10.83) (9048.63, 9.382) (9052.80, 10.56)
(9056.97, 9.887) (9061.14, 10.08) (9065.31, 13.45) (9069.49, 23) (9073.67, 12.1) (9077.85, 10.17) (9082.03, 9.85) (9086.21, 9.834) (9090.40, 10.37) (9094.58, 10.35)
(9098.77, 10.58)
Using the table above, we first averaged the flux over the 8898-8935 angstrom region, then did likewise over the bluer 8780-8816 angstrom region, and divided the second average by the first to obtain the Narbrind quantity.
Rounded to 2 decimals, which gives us 1.03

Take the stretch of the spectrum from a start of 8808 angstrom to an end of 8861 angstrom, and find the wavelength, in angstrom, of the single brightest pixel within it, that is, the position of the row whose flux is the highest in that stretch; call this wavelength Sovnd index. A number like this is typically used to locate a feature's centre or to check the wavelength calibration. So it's 8822.32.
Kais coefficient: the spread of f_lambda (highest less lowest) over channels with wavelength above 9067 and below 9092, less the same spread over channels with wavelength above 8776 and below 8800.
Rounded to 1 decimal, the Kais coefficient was 12.0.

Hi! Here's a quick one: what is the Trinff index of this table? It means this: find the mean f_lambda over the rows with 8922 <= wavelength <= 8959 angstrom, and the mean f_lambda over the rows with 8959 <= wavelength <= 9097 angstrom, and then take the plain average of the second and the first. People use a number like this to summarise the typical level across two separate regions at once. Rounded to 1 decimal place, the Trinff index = 10.4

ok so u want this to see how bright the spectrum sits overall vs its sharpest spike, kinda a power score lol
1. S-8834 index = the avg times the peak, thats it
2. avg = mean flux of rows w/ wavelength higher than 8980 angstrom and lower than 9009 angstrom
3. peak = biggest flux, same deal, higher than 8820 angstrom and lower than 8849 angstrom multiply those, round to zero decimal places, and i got 107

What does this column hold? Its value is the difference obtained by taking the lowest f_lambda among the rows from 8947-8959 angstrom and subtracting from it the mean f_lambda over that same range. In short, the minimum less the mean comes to -0.1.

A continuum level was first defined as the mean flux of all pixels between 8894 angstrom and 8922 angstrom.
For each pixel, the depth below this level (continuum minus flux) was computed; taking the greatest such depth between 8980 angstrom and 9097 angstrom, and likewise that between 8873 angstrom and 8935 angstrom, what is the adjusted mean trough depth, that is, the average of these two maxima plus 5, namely 5.86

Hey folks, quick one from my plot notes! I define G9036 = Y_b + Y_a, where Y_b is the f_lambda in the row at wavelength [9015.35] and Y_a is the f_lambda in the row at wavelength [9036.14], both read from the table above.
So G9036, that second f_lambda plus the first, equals 20.27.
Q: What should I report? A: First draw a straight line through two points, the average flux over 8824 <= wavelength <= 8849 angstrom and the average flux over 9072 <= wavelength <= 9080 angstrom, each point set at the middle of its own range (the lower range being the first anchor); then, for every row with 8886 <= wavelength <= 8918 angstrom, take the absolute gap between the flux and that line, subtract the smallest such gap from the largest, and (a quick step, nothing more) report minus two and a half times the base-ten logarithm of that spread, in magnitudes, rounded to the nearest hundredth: 0.39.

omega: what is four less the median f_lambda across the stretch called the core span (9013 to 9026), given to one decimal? -5.5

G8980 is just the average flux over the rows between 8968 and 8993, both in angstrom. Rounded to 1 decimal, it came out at 10.1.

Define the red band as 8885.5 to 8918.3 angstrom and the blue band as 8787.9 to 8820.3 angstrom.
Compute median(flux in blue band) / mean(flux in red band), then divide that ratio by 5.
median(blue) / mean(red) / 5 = 0.203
